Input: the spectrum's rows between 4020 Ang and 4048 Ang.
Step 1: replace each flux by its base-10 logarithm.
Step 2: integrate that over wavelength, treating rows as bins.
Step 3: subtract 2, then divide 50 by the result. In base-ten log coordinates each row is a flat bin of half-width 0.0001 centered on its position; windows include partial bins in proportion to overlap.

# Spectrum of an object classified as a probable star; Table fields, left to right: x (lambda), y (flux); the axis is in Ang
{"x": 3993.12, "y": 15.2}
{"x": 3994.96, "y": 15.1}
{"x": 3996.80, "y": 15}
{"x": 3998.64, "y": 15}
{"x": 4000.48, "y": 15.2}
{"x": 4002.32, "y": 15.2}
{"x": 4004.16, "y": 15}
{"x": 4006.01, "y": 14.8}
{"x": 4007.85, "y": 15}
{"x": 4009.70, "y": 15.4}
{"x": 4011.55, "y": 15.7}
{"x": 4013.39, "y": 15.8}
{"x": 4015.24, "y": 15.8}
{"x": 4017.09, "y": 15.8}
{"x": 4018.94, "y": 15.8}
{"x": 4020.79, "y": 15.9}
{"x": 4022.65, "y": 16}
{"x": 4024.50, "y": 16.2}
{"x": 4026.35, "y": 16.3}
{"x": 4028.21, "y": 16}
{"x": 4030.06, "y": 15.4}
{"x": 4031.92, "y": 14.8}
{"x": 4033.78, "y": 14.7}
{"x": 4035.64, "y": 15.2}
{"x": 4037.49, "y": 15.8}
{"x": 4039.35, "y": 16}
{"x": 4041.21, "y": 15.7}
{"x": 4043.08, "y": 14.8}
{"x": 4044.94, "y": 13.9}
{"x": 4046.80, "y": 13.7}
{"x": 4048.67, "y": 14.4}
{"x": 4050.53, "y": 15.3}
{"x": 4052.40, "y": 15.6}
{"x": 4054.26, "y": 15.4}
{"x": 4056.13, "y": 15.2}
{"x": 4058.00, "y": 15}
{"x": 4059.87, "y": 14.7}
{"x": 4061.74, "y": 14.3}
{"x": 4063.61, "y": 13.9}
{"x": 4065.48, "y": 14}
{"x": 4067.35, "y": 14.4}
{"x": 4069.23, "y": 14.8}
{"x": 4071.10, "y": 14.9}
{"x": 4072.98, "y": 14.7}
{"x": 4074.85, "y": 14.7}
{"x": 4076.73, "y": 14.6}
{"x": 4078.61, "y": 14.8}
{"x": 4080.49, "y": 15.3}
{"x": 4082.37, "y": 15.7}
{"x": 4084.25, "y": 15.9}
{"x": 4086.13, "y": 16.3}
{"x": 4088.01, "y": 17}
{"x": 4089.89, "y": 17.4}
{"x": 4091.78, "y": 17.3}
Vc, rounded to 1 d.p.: 1.6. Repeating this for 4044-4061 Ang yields 2.8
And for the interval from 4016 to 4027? 4.4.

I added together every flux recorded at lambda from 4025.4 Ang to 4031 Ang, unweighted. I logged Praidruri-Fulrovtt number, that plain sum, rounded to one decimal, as 47.7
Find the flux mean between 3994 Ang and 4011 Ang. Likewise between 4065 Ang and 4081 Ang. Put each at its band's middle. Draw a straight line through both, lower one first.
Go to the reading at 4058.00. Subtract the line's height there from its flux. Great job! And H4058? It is 0.23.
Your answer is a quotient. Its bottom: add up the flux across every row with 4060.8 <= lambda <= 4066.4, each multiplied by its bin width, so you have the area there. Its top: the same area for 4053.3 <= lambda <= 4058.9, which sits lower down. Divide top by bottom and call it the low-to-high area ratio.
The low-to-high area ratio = 1.08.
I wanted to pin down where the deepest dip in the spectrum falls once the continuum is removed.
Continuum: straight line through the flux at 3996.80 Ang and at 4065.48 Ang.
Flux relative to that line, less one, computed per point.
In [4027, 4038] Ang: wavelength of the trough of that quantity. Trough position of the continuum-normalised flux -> 4033.78 Ang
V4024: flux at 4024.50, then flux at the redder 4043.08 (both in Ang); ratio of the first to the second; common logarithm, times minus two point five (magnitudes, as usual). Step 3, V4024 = -0.10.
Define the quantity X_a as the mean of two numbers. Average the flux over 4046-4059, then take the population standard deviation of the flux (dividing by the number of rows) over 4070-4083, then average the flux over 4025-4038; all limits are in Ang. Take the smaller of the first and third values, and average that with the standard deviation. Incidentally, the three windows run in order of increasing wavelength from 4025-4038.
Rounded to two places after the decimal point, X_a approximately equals 7.66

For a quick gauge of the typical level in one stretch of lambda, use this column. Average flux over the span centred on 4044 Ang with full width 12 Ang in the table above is 14.8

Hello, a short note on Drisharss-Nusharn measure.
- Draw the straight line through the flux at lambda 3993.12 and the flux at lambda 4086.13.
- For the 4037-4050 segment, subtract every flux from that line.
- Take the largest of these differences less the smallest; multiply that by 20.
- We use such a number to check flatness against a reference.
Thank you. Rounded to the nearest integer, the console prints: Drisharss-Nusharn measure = 48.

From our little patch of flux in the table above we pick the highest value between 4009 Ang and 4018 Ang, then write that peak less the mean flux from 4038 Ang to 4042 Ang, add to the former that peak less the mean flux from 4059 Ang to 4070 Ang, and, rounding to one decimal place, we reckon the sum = 1.4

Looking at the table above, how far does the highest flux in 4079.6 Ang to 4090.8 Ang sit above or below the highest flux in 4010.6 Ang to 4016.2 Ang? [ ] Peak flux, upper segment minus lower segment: 1.6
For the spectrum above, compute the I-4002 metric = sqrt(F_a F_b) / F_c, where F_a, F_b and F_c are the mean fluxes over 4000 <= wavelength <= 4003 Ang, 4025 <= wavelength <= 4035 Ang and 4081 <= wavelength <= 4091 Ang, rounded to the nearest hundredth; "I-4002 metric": 0.93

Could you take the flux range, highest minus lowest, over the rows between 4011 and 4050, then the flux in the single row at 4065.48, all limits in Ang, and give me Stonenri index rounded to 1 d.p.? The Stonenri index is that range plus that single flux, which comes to 16.6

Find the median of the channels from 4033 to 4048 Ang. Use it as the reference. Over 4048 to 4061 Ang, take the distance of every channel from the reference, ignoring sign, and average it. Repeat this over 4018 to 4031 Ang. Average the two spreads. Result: 0.64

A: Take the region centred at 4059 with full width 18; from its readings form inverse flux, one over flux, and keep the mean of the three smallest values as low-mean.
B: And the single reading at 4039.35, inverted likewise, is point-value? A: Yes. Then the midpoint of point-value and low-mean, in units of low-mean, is 0.98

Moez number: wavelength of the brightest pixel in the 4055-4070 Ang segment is 4056.13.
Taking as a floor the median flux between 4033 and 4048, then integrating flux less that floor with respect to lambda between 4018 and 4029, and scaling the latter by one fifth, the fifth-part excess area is 2.3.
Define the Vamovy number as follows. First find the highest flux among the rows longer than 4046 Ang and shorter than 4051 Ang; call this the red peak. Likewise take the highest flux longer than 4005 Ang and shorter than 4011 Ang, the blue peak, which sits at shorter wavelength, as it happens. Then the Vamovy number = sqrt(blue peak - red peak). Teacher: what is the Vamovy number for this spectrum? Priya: 0.32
